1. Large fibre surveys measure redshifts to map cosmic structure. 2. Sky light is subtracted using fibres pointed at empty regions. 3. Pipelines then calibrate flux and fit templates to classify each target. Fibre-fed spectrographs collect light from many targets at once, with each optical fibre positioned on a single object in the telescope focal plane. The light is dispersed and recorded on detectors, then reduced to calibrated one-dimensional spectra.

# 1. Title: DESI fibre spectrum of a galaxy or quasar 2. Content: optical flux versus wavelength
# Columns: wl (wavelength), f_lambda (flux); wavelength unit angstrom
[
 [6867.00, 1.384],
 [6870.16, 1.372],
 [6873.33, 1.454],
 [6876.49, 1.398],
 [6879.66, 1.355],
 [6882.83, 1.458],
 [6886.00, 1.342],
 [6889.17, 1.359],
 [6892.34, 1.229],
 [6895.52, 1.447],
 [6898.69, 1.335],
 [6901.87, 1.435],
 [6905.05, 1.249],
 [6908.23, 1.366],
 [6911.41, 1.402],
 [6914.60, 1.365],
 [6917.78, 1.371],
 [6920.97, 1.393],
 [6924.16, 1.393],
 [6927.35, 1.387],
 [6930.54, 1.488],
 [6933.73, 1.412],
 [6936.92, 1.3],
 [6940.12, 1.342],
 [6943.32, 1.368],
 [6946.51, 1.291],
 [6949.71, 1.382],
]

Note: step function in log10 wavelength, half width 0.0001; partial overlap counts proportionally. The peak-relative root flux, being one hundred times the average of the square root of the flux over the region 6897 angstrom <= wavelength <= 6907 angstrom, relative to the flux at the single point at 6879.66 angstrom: 85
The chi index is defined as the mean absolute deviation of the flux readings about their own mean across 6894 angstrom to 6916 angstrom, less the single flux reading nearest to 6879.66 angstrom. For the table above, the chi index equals -1.31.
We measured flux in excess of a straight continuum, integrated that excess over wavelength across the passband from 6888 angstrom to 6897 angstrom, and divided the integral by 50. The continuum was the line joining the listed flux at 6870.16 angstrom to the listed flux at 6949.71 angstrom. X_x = -0.0057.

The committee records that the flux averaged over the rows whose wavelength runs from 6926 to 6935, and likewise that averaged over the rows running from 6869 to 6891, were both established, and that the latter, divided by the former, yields 0.97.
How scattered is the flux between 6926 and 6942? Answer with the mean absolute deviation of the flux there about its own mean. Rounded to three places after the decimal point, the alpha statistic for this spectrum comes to 0.052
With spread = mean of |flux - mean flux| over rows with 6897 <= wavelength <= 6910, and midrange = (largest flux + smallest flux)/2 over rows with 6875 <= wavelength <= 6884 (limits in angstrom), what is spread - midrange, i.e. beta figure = -1.35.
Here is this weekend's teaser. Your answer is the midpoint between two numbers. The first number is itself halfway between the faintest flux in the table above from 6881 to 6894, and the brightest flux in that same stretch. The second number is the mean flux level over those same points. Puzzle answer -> 1.35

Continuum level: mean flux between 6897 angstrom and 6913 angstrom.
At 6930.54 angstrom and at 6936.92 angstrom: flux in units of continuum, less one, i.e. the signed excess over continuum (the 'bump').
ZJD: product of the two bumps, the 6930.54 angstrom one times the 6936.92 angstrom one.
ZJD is -0.0041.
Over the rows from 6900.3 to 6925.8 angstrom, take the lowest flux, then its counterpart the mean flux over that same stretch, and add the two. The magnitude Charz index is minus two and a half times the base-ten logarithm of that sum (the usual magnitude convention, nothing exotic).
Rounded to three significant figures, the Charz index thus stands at -1.05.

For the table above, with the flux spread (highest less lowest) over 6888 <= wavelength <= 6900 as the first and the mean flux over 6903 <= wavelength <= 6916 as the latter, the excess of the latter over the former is 1.13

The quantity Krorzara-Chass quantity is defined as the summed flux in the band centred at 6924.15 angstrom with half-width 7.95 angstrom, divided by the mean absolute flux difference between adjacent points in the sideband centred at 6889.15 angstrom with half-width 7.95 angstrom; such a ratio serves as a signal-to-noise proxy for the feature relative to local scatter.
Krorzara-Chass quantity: 58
